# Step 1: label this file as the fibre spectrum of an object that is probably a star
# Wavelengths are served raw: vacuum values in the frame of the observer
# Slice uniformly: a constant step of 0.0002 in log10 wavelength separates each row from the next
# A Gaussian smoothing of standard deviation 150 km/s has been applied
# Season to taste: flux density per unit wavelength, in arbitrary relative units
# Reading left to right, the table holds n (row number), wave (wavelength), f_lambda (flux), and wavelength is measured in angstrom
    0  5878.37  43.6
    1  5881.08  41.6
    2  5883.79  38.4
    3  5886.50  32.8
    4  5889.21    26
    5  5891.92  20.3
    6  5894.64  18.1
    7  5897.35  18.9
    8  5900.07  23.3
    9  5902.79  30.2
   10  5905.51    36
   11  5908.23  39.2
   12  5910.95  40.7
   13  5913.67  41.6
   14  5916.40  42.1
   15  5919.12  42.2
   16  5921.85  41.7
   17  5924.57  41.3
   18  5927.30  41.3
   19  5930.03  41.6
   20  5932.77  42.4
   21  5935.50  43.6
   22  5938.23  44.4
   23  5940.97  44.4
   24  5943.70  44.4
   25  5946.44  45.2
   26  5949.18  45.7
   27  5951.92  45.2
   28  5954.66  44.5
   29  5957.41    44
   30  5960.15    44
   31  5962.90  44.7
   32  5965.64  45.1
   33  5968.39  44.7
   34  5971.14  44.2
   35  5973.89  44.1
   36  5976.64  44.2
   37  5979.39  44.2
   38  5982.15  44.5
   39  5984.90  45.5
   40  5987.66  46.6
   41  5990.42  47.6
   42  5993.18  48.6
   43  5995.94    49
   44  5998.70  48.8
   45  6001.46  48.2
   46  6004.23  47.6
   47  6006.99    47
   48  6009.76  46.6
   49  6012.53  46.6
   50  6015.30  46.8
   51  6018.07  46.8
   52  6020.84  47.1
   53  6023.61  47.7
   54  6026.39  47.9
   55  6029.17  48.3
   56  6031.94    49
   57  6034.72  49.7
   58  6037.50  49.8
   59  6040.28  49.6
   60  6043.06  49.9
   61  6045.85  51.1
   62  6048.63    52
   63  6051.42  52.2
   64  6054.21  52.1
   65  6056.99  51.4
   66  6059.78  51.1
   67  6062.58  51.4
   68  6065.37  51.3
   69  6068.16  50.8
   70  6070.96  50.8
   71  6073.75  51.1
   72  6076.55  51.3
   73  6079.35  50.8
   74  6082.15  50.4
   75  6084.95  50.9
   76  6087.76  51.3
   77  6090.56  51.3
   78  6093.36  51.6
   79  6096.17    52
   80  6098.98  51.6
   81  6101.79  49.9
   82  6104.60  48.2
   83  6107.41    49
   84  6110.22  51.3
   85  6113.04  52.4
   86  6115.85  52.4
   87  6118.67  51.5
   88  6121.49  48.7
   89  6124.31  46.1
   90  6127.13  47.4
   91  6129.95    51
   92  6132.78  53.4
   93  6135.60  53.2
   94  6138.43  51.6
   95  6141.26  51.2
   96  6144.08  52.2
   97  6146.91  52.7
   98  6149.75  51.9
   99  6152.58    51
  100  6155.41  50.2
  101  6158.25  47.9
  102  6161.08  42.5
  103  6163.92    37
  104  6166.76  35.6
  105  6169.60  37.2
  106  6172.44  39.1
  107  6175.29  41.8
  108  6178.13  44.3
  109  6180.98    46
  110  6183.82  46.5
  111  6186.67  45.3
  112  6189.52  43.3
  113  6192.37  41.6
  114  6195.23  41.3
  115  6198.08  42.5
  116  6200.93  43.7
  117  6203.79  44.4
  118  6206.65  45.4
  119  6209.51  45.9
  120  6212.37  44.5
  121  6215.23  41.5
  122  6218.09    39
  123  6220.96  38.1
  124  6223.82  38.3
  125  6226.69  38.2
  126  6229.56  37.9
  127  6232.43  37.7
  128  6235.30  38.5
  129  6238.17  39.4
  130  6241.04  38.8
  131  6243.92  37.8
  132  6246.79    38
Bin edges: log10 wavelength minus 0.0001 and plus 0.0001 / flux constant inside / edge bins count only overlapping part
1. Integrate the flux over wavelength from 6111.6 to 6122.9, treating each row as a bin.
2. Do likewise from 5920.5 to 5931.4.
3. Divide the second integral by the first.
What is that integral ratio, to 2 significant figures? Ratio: 0.78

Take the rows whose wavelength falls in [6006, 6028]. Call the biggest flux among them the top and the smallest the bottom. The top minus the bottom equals 1.3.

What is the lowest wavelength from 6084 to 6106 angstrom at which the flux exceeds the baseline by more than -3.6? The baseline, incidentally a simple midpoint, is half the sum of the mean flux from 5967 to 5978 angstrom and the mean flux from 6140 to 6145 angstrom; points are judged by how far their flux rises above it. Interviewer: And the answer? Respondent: 6084.95 angstrom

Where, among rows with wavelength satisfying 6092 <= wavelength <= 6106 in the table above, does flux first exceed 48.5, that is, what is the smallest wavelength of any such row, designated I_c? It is 6093.36 angstrom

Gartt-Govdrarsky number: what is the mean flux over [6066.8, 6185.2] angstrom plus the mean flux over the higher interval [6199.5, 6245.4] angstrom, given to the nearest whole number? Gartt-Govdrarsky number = 89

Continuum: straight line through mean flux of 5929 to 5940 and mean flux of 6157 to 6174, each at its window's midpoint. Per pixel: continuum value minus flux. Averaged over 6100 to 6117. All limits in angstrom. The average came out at -9.9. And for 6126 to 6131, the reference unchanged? -8.8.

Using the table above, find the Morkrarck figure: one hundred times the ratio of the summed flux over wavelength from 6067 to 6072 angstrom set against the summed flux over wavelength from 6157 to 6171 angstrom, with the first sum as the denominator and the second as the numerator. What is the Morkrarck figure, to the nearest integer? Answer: 197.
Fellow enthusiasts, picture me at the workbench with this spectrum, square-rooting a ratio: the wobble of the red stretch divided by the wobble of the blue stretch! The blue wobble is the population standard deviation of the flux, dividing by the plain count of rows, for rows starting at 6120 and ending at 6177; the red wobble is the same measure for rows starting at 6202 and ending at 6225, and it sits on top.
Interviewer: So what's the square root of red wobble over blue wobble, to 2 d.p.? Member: 0.73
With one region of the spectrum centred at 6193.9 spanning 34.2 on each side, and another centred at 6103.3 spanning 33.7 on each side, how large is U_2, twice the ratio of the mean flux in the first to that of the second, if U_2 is 1.6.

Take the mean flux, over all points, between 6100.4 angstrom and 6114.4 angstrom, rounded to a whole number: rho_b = 50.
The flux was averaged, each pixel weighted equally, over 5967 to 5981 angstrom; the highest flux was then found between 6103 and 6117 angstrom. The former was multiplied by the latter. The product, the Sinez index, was 2320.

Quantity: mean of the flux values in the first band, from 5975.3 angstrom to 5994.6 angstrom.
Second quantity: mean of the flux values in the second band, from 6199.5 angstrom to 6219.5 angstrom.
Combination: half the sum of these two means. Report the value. 45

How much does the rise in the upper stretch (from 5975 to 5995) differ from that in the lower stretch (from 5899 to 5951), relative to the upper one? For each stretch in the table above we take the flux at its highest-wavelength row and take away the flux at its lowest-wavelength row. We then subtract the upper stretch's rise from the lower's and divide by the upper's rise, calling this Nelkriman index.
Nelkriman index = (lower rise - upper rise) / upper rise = 4.1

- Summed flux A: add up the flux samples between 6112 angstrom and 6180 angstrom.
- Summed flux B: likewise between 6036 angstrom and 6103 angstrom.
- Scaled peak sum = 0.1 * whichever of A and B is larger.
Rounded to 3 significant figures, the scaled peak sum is 123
